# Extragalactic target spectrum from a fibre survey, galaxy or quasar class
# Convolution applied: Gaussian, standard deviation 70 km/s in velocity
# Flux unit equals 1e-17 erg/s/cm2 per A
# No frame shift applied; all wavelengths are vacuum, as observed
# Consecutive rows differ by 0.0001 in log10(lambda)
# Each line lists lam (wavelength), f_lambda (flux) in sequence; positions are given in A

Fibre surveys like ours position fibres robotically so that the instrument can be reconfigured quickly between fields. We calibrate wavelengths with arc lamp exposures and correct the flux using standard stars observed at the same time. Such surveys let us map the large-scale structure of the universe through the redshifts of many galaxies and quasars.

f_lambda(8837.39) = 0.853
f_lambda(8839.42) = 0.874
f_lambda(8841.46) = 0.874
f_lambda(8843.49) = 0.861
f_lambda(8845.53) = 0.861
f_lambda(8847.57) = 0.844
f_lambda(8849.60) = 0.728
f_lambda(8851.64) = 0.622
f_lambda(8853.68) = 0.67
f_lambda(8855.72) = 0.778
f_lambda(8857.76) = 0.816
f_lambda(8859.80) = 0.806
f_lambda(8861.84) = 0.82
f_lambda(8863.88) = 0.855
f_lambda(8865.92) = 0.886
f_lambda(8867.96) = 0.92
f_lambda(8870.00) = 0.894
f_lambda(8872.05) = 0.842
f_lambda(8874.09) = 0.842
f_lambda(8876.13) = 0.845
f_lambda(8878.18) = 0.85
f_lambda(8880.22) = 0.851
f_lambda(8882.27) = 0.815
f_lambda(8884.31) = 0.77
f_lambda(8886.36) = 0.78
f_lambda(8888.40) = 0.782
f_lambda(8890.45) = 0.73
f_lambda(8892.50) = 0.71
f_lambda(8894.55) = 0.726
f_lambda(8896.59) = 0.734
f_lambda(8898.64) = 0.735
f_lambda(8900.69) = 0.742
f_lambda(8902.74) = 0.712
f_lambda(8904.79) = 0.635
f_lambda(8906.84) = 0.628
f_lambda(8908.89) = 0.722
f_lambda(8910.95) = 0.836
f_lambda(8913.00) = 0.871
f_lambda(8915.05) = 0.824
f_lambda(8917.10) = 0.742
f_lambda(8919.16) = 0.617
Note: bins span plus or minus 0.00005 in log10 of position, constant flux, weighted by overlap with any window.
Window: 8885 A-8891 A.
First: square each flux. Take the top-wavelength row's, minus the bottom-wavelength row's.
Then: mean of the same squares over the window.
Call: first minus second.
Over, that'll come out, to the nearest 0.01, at -0.66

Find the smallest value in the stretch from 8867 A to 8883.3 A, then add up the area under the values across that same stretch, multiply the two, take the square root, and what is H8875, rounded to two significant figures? 3.4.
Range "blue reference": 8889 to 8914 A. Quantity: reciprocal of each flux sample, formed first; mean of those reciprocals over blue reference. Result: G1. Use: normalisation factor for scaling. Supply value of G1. 1.38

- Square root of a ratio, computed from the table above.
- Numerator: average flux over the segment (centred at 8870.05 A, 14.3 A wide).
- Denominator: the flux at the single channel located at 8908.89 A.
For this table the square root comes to 1.10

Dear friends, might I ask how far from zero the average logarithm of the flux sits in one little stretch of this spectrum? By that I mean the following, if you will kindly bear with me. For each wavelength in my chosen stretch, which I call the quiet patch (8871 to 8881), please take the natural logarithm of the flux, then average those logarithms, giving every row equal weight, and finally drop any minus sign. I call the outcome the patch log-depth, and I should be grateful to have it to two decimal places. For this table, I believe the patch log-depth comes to 0.17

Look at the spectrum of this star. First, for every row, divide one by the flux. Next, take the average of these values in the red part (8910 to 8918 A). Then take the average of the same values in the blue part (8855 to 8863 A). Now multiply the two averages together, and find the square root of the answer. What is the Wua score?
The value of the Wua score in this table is 1.23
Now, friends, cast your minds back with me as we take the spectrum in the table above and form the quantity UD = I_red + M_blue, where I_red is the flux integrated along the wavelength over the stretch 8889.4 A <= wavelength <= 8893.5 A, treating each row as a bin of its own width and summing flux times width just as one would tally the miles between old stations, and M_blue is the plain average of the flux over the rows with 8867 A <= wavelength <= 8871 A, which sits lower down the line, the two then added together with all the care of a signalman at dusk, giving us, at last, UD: 3.86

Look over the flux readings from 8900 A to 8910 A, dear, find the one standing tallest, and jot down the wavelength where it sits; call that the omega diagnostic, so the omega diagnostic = 8900.69 A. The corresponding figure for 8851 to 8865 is 8863.88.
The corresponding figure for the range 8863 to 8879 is 8867.96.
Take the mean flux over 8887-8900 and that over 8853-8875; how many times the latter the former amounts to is 0.89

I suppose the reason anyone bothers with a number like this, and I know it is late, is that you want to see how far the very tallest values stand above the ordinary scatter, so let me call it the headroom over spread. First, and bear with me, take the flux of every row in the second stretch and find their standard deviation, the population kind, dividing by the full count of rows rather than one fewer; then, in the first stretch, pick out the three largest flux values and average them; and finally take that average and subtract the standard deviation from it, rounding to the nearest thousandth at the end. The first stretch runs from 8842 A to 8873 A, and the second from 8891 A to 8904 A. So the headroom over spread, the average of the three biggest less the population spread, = 0.888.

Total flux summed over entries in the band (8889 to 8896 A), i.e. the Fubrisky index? 2.17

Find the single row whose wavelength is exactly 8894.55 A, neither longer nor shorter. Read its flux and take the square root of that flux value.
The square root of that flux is 0.85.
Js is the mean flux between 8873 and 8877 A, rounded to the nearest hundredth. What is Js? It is 0.84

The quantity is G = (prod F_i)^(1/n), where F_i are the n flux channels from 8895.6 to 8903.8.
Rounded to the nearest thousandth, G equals 0.731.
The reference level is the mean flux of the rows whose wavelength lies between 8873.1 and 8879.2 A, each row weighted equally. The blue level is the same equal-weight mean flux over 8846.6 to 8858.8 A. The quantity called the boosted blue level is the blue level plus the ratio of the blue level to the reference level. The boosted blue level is 1.62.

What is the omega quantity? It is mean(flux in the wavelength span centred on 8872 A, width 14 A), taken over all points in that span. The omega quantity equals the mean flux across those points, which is 0.868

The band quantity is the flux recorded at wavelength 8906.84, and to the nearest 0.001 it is 0.628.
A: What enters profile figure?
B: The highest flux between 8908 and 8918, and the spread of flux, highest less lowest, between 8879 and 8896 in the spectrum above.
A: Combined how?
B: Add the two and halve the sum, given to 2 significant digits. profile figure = 0.51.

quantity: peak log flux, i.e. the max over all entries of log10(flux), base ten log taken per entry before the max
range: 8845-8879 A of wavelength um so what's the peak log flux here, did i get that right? -0.036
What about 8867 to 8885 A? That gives -0.036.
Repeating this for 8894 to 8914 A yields -0.060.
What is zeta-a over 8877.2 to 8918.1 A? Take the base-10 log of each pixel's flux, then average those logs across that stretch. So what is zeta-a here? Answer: -0.12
